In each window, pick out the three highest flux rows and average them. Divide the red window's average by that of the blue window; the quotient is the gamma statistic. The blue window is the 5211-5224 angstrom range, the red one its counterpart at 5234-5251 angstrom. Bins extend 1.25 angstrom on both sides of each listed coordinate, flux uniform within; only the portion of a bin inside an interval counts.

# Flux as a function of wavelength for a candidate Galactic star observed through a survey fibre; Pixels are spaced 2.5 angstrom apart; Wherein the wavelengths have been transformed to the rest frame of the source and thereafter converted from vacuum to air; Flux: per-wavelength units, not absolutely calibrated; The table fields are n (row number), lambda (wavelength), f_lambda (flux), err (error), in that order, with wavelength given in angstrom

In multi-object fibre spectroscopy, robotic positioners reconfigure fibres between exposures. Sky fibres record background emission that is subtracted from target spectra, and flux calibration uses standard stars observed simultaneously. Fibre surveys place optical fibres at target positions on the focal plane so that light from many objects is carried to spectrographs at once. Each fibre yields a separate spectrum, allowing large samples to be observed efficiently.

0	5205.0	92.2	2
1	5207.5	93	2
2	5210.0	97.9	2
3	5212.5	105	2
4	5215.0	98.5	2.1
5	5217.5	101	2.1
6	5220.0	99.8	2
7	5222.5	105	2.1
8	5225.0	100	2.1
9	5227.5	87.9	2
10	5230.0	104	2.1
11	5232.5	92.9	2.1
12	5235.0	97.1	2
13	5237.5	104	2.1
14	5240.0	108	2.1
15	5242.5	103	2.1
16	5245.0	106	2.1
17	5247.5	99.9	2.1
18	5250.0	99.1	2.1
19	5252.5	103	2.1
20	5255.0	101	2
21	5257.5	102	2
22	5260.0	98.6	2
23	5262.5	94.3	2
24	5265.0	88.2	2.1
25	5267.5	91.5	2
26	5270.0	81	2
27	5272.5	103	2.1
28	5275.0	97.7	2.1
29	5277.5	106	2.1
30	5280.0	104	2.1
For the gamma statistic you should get 1.02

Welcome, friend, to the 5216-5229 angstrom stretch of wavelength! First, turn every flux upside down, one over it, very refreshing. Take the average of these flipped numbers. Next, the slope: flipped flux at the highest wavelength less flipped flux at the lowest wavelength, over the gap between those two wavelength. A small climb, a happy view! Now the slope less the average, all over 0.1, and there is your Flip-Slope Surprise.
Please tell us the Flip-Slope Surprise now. -0.100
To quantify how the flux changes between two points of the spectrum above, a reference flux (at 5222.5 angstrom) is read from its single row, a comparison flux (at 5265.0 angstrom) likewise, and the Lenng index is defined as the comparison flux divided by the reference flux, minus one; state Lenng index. -0.16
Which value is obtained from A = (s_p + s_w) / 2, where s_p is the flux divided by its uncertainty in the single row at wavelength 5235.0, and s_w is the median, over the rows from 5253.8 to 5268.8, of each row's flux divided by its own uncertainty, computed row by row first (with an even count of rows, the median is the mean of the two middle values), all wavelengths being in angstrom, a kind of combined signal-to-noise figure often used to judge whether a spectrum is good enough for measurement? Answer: 48.4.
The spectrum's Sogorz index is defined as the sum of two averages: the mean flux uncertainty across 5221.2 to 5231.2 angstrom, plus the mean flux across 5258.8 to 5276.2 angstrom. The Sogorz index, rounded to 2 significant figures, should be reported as 96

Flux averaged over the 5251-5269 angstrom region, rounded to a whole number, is 97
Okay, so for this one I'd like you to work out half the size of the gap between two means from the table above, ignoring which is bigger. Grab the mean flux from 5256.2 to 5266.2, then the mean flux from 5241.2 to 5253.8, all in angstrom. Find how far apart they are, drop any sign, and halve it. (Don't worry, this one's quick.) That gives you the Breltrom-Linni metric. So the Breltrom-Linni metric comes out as 3.2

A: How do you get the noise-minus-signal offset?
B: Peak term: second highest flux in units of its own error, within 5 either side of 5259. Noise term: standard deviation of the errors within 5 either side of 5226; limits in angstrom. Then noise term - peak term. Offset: -50.5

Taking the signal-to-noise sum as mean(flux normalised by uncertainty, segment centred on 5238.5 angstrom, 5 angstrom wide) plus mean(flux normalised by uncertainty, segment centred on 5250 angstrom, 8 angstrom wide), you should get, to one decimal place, 98.4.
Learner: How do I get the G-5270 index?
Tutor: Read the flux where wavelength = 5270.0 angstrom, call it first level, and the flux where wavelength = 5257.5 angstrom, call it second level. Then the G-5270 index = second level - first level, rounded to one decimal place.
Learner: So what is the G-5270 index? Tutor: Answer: 21.0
